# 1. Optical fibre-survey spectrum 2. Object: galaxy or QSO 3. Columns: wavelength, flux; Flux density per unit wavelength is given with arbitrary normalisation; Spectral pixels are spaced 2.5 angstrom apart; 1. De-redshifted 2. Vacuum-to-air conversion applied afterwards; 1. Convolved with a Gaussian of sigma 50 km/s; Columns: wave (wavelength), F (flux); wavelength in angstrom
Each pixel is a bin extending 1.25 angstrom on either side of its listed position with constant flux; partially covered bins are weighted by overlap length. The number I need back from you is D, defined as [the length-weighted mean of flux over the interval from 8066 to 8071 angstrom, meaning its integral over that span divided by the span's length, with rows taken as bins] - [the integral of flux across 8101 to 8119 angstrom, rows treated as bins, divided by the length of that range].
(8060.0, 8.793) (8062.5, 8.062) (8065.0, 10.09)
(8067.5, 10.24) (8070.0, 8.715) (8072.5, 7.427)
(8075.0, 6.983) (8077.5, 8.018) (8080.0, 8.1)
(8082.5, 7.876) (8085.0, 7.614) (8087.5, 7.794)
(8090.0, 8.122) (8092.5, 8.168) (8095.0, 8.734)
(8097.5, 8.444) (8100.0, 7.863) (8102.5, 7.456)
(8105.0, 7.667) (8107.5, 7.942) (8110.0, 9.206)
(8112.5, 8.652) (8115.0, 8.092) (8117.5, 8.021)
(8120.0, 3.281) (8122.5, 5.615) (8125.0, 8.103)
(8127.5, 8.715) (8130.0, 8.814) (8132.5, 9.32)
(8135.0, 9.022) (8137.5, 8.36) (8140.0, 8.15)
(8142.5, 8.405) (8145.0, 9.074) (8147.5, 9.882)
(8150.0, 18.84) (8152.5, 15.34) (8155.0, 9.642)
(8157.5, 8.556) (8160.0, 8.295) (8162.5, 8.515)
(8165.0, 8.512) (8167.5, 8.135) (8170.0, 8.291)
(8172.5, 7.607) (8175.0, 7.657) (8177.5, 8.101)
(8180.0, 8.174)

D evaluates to 1.5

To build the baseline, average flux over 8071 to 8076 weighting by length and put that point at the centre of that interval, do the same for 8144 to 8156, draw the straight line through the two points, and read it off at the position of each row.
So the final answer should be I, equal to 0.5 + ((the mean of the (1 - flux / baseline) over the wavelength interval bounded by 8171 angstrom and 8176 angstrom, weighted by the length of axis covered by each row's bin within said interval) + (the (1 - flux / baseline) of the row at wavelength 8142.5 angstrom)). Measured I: 1.27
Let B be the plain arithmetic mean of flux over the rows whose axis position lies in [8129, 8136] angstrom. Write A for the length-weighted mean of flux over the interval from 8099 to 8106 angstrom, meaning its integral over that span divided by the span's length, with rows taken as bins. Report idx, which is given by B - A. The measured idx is 1.4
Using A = 7.7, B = 9.1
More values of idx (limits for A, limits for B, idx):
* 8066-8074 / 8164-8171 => -0.5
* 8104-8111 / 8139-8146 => 0.3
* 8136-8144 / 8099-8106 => -0.7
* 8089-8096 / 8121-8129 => -0.9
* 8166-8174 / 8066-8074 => 0.8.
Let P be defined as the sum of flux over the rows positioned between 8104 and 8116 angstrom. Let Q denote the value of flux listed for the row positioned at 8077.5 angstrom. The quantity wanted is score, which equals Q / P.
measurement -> 0.193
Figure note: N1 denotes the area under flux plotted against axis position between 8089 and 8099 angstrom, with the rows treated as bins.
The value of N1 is 83.6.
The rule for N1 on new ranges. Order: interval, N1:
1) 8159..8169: 83.6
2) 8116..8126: 62.5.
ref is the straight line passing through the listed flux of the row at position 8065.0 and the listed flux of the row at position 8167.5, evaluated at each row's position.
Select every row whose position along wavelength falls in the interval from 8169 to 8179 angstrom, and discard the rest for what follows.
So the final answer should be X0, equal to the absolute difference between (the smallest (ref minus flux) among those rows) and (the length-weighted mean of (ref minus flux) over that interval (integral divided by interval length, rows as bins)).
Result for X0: 0.3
